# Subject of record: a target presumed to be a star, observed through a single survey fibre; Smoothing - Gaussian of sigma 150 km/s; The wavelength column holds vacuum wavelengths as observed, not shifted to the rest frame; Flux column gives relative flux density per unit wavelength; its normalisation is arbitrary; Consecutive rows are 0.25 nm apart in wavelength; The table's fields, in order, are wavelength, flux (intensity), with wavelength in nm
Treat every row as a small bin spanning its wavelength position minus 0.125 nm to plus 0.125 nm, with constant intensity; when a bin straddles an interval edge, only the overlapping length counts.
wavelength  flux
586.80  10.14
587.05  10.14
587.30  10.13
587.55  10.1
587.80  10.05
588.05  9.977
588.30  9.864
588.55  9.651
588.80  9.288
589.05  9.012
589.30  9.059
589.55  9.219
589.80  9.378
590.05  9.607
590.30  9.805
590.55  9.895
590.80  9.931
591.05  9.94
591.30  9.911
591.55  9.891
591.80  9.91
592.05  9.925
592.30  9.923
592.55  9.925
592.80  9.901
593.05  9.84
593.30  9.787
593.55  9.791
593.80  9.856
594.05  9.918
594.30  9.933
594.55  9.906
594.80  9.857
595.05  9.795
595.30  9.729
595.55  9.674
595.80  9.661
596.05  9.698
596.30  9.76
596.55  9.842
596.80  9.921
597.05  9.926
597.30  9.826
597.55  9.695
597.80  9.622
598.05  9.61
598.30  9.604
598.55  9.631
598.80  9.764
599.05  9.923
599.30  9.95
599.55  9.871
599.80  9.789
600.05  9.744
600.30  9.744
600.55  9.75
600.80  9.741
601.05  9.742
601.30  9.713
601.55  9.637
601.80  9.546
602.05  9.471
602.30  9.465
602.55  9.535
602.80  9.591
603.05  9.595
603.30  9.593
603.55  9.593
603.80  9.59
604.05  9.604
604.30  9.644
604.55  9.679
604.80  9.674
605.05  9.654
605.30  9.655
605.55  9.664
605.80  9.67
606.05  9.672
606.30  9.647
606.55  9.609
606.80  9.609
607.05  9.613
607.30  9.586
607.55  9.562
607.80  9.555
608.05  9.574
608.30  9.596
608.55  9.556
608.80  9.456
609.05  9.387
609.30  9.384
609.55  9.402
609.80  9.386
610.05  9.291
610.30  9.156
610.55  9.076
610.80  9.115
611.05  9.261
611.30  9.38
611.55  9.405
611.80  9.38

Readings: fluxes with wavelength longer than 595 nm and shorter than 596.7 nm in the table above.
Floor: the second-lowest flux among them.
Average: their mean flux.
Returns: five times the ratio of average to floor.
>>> 5.03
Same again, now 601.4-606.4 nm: 5.07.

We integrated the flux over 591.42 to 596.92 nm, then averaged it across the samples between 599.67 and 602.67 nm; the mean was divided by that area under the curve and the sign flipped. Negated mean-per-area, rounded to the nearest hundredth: -0.18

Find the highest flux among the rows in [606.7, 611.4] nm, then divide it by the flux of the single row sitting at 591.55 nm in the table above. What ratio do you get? 0.97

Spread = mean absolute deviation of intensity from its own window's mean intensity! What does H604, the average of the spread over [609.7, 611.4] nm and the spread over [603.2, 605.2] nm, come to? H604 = 0.069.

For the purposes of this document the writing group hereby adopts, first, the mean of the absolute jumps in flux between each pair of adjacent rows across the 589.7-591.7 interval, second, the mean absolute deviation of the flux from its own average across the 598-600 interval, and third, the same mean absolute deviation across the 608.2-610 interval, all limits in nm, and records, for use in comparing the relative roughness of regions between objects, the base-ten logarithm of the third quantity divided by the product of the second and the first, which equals 0.85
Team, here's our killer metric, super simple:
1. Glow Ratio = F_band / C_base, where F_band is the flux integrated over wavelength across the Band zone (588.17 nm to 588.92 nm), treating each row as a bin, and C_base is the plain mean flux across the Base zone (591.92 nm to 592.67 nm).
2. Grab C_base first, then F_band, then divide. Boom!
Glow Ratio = 0.726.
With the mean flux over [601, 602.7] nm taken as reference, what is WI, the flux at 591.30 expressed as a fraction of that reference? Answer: 1.03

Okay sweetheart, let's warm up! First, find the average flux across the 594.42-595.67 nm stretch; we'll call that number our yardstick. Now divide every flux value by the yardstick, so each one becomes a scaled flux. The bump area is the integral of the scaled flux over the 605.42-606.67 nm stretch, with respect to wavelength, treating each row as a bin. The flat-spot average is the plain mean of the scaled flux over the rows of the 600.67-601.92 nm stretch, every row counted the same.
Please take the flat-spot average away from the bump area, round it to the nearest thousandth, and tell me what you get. 0.244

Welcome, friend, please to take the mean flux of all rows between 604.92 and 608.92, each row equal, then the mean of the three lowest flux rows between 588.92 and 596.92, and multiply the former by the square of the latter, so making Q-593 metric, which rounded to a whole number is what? 795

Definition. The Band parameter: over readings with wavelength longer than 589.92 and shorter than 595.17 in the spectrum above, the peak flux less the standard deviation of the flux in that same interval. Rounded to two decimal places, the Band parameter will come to 9.86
